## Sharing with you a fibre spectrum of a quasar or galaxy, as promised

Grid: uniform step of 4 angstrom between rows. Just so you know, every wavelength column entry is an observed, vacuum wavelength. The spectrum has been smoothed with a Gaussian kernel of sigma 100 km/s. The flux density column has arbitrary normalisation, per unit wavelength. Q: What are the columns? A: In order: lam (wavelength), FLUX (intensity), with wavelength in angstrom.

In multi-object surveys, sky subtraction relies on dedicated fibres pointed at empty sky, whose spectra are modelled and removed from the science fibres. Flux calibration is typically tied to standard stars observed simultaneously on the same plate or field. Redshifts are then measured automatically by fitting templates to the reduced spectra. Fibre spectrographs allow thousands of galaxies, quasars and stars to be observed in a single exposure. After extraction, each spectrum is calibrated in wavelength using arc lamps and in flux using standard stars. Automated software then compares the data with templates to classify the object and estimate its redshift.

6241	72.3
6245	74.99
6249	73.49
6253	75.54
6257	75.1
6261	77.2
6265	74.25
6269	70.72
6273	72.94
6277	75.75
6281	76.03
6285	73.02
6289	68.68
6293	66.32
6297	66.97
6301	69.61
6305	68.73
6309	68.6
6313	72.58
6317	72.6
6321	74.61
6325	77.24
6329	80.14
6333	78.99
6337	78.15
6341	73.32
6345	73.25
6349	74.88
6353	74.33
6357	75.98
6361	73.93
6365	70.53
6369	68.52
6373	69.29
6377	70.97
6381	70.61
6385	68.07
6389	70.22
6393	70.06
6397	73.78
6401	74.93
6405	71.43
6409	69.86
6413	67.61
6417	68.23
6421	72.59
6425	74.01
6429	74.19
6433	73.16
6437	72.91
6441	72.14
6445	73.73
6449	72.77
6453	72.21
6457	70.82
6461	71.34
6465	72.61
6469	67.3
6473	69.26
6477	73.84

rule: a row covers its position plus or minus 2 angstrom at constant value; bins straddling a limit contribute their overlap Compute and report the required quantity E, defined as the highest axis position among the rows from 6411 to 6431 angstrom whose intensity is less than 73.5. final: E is 6421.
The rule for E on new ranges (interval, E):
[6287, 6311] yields 6309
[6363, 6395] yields 6393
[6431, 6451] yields 6449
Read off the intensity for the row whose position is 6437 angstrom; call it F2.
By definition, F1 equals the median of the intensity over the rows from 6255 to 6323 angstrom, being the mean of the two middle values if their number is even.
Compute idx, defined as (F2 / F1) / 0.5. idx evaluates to 2.01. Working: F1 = 73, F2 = 72.91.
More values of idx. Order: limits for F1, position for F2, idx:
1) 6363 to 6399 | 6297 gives 1.91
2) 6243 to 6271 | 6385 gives 1.82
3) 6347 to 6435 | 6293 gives 1.86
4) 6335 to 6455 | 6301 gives 1.92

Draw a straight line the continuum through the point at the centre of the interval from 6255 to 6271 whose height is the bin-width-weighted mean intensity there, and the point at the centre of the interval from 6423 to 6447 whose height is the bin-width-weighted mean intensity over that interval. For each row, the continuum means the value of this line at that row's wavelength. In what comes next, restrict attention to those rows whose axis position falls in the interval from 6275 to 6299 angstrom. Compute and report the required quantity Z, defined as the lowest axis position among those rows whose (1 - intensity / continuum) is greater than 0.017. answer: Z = 6289 angstrom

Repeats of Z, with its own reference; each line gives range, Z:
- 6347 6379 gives 6365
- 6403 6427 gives 6405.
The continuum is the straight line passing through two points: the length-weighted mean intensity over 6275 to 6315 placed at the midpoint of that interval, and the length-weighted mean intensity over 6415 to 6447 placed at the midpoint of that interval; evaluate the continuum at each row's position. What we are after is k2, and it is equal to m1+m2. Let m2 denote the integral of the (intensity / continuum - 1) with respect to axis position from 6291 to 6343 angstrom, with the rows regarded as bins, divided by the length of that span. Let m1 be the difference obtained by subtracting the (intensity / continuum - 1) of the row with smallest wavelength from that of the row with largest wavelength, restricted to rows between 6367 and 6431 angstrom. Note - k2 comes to 0.094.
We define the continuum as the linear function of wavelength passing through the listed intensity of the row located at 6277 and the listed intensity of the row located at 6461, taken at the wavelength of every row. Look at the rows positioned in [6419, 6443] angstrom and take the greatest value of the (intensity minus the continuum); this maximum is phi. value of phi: 2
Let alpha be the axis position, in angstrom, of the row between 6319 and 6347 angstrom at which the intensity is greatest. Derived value 6329 angstrom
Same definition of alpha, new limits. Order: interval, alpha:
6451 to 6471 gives 6465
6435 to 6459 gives 6445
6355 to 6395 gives 6357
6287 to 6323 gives 6321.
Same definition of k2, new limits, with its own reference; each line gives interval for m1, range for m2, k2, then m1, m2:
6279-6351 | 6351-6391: -0.038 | -0.03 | -0.007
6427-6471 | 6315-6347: -0.034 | -0.10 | 0.069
